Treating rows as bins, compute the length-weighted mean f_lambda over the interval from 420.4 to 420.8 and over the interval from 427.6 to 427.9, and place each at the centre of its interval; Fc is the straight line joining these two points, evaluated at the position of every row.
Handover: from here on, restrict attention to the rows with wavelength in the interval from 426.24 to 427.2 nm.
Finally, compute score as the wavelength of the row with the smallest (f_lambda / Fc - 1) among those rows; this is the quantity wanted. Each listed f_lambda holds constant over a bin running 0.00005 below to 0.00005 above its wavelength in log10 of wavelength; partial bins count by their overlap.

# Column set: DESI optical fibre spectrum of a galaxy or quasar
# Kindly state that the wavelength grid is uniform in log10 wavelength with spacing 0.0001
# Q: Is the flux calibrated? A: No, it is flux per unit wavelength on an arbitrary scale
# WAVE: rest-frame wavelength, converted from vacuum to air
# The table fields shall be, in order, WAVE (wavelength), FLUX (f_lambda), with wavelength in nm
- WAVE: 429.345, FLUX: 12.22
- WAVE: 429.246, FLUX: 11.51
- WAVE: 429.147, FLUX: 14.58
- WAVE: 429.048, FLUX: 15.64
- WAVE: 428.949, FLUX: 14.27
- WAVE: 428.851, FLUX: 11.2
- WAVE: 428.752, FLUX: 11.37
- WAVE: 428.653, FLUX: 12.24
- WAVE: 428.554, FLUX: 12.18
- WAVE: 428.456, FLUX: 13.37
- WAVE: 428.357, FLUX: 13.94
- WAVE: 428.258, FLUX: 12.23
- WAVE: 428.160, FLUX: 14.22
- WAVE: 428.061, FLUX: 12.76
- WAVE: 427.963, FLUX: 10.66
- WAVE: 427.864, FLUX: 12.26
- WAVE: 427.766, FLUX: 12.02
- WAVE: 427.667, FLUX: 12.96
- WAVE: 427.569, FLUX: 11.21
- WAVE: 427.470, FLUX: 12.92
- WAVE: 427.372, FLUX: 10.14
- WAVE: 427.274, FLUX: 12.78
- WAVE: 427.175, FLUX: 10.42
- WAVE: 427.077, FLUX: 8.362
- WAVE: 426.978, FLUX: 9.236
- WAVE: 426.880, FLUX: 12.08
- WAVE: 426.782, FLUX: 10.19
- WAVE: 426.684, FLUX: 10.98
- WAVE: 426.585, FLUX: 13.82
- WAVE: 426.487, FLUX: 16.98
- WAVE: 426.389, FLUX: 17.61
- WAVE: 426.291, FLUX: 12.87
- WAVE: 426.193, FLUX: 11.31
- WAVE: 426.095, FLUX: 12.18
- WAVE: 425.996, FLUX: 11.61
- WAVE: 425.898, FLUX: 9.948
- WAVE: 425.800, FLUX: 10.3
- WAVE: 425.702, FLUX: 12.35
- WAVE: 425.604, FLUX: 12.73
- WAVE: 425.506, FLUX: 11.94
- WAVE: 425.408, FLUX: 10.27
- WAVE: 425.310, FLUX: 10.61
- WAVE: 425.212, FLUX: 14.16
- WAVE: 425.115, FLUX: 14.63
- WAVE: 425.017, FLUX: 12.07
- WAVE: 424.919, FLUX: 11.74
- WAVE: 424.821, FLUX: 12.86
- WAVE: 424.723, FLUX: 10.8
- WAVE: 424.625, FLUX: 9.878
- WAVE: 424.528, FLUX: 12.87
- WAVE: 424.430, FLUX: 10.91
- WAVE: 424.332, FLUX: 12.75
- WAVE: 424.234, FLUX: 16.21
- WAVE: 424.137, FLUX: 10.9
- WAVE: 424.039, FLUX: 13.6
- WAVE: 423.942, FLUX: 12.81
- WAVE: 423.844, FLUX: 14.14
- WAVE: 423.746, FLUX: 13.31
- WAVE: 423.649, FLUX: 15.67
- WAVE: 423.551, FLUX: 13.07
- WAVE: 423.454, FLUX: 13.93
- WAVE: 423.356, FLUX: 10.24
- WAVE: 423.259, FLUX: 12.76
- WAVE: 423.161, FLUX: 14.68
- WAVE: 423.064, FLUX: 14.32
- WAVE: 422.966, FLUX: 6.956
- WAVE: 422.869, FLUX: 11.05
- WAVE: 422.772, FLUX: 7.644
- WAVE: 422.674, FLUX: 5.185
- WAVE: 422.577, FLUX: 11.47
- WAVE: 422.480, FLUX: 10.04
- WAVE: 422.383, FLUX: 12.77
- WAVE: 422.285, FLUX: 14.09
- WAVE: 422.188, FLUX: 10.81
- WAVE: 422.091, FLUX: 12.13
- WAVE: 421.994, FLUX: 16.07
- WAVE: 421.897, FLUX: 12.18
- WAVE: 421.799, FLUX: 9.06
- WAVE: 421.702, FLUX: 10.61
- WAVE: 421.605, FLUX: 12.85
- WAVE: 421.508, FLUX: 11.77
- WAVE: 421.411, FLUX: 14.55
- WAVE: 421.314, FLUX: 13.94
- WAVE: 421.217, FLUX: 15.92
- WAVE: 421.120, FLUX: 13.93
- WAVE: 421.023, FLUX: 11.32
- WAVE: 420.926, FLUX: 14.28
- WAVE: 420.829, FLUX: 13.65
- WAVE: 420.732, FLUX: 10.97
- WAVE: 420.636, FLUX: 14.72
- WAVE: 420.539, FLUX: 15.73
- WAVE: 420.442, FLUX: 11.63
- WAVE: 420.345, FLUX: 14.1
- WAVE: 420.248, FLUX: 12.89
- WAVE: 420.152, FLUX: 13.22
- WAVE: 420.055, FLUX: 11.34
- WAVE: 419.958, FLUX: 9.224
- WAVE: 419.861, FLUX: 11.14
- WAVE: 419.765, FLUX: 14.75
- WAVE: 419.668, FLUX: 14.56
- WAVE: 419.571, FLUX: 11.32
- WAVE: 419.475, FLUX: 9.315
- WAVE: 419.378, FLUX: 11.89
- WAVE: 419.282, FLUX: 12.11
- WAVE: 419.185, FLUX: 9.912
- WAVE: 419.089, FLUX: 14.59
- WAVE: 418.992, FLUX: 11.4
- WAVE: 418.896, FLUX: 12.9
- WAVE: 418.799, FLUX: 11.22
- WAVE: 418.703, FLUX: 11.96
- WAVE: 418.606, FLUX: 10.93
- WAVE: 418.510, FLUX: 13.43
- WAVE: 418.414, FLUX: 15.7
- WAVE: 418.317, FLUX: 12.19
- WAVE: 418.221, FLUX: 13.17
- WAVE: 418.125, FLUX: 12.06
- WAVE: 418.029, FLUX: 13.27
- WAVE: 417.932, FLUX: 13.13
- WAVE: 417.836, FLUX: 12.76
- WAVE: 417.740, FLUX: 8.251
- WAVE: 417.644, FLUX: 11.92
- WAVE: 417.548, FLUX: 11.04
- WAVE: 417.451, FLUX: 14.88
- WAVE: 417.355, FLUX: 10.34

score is 427.077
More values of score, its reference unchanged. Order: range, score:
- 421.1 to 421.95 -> 421.799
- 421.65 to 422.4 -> 421.799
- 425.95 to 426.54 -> 426.193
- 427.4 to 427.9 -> 427.569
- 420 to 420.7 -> 420.055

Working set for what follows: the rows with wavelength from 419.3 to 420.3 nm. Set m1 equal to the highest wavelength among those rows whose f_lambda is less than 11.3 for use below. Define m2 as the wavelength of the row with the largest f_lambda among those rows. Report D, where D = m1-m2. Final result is 0.19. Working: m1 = 419.958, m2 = 419.765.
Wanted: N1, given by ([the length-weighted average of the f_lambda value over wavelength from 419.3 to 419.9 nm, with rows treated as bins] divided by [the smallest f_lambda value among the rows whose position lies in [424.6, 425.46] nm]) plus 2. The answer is 3.23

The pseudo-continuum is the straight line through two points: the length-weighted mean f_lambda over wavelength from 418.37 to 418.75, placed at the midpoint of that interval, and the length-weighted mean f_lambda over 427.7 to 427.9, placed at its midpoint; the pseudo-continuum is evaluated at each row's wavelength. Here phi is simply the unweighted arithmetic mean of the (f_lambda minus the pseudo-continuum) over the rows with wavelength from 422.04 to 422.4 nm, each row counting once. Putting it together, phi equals -0.2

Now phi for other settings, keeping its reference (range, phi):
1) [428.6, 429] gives 0.2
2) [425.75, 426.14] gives -1.3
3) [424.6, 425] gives -1.1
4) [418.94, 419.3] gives -0.9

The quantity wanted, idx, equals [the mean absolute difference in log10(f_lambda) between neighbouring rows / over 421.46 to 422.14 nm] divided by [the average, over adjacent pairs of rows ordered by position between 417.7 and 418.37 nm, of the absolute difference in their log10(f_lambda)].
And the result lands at 1.8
